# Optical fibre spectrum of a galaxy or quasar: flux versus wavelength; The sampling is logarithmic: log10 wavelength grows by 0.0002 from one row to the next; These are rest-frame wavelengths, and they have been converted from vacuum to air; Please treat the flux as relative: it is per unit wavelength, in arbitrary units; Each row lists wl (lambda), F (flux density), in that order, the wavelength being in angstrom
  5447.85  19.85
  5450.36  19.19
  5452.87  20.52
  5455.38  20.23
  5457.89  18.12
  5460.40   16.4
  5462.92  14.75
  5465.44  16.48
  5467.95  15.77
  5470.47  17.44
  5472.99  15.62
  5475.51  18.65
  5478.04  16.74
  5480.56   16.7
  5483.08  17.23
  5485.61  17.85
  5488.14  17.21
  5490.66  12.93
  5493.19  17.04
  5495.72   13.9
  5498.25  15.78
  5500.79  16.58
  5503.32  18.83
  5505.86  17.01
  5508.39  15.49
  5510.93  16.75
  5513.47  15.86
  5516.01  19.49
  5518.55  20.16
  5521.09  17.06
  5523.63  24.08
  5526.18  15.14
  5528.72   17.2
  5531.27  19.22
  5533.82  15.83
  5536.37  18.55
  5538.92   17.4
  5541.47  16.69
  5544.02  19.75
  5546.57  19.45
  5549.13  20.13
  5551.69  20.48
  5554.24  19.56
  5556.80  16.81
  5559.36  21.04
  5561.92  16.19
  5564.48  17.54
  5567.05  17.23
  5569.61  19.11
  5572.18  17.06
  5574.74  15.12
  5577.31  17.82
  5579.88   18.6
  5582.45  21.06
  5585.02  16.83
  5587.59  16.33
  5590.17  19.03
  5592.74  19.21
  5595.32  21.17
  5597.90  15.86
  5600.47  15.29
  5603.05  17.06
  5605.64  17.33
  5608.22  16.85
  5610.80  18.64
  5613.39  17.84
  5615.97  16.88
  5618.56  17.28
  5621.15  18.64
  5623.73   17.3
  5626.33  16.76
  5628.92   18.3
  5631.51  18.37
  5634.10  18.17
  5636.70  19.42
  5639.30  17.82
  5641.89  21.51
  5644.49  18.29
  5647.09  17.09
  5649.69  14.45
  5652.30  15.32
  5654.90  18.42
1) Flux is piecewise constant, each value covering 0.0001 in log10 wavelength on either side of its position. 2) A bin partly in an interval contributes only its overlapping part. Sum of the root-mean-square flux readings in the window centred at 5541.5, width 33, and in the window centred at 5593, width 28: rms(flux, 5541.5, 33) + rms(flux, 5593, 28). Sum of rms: 36.33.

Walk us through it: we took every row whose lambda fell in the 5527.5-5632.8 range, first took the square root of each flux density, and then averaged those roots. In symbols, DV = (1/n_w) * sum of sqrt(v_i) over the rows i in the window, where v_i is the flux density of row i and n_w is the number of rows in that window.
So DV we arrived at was 4.24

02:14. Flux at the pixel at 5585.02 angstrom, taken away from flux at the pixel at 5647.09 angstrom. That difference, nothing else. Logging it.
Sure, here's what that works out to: 0.3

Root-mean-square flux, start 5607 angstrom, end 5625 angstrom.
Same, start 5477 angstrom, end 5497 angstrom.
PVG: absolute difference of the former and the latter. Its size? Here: 1.4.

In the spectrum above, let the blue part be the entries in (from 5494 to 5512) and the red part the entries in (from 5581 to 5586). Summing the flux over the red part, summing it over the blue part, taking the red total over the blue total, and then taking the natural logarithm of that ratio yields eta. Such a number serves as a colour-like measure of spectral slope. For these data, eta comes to -1.1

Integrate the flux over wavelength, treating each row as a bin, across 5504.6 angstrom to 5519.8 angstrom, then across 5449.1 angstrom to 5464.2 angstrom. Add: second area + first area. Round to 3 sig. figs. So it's 540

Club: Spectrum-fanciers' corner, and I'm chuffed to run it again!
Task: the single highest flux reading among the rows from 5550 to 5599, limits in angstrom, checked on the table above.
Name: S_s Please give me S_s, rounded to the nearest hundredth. 21.17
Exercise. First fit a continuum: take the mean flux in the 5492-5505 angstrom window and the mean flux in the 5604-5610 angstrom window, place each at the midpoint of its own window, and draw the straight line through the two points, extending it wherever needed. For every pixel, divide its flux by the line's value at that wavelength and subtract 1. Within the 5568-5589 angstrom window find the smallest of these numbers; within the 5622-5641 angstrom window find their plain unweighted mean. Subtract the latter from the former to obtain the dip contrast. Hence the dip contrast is -0.15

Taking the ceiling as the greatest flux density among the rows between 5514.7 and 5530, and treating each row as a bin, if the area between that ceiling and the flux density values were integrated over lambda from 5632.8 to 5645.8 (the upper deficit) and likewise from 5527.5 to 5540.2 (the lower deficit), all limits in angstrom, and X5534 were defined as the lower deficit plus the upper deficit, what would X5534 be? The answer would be 147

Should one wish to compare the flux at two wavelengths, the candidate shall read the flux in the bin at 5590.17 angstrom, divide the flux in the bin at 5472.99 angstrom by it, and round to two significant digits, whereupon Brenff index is 0.82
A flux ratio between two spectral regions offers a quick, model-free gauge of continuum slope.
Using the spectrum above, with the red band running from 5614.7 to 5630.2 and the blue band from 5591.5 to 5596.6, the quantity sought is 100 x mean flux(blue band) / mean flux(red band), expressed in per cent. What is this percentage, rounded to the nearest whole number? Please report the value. 115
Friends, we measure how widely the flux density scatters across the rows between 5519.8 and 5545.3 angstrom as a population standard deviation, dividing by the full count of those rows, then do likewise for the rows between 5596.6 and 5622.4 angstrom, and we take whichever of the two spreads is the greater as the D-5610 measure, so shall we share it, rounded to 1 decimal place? 2.4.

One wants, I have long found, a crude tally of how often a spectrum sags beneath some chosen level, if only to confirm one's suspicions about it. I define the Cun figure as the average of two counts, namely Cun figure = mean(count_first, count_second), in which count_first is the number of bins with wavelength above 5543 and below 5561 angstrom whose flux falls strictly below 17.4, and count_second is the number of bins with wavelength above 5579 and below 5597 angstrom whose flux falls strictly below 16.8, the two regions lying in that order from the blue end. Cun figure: 1.0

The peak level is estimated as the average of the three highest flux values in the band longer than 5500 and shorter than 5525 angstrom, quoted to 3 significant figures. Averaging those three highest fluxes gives 21.2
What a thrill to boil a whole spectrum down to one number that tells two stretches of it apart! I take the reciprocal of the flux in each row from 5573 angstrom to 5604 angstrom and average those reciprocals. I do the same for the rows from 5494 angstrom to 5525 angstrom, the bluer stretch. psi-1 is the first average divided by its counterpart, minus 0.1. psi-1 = 0.88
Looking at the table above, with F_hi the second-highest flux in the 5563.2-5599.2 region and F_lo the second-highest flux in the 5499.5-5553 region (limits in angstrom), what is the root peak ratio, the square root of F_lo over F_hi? 0.99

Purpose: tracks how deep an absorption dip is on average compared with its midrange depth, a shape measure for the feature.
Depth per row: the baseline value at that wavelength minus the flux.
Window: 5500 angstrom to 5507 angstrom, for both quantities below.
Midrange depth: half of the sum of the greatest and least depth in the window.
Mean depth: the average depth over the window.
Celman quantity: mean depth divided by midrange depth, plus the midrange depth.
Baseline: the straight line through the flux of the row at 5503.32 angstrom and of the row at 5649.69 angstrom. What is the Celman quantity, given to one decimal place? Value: 2.3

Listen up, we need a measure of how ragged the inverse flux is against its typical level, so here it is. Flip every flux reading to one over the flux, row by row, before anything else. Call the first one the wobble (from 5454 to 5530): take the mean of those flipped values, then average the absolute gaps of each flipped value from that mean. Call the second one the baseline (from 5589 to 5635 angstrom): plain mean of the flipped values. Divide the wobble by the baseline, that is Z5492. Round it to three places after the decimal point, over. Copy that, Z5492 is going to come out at 0.086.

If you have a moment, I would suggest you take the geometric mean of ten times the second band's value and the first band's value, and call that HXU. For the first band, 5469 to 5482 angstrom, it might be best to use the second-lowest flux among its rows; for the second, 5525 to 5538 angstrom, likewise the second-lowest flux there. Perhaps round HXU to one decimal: 51.4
